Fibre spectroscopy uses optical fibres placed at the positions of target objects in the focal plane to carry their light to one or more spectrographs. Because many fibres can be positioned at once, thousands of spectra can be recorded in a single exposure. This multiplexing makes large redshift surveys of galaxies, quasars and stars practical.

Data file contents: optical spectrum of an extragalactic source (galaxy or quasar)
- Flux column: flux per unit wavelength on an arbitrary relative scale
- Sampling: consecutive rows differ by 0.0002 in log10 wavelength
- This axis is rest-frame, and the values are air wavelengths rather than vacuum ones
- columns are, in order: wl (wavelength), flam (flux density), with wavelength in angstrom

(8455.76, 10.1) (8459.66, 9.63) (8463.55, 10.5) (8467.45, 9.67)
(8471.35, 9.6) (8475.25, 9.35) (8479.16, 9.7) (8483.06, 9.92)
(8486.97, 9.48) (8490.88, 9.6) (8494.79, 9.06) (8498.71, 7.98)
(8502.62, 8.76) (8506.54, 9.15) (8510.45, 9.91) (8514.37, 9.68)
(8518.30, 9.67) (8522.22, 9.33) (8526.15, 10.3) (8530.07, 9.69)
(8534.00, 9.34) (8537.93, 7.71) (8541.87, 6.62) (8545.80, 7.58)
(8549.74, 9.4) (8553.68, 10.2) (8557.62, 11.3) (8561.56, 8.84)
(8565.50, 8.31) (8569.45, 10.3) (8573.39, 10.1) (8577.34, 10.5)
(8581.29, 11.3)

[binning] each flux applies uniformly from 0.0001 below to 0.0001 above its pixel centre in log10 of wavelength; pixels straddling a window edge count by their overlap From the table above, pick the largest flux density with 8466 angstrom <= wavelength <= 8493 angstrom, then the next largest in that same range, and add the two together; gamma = 19.6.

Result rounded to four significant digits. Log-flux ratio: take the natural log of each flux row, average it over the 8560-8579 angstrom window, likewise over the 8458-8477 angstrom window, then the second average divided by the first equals 1.008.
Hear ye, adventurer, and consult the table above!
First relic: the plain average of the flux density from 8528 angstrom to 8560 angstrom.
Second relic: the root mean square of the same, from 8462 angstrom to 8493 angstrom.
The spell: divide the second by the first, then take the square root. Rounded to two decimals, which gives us 1.04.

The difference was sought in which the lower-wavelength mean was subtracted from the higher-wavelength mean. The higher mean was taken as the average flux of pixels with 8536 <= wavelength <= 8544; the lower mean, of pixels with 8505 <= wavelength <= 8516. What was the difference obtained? -2.4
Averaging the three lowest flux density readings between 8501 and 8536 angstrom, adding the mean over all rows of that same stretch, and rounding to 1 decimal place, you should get 18.6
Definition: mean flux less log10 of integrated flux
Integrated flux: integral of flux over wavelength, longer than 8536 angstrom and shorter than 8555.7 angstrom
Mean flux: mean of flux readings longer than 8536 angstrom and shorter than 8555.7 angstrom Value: 6.1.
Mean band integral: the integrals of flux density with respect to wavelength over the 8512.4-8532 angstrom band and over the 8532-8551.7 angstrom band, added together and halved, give 175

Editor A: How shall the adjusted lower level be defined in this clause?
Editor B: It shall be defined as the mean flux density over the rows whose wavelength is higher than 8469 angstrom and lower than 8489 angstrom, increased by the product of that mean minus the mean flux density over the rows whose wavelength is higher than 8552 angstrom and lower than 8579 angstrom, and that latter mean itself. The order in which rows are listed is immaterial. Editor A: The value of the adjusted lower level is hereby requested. 6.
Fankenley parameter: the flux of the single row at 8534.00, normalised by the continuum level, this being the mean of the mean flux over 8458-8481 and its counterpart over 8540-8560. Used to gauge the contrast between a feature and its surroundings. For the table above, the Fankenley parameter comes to 1.00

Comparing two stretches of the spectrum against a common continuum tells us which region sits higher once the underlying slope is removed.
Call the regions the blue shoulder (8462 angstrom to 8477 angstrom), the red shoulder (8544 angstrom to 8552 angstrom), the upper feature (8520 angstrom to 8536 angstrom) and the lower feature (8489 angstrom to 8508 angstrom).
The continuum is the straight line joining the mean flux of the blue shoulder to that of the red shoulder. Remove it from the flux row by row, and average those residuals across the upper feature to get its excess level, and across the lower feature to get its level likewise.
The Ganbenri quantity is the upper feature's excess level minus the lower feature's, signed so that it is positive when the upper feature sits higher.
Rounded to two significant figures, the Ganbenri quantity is 1.2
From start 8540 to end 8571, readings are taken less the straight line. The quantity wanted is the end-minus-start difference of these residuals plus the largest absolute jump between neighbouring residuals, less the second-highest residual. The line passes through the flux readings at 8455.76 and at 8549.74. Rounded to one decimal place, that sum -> 5.3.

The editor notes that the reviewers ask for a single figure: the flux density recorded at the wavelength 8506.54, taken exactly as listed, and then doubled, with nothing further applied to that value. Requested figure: 18.3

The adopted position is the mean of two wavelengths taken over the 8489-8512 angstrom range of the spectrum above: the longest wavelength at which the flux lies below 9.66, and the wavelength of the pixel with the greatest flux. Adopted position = 8508.5 angstrom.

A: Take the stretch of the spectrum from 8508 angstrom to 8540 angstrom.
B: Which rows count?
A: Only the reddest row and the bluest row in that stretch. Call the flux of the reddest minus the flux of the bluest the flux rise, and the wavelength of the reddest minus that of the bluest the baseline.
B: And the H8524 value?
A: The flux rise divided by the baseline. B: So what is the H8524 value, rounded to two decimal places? -0.08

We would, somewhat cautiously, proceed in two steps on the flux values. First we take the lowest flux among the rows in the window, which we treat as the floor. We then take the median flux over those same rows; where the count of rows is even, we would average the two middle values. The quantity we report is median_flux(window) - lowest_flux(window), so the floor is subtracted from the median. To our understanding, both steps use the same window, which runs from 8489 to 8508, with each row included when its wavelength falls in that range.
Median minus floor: 1.1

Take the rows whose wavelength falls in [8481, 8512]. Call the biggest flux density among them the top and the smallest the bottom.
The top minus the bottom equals 1.9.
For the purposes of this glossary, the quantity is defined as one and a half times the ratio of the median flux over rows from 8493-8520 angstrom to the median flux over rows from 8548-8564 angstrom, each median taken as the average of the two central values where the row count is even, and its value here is 1.40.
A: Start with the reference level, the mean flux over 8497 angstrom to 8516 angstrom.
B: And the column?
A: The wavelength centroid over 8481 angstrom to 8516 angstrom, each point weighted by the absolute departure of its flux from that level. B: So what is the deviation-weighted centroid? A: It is 8498.5 angstrom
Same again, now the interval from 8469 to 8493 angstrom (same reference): 8481.5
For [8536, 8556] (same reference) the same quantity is 8544.2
